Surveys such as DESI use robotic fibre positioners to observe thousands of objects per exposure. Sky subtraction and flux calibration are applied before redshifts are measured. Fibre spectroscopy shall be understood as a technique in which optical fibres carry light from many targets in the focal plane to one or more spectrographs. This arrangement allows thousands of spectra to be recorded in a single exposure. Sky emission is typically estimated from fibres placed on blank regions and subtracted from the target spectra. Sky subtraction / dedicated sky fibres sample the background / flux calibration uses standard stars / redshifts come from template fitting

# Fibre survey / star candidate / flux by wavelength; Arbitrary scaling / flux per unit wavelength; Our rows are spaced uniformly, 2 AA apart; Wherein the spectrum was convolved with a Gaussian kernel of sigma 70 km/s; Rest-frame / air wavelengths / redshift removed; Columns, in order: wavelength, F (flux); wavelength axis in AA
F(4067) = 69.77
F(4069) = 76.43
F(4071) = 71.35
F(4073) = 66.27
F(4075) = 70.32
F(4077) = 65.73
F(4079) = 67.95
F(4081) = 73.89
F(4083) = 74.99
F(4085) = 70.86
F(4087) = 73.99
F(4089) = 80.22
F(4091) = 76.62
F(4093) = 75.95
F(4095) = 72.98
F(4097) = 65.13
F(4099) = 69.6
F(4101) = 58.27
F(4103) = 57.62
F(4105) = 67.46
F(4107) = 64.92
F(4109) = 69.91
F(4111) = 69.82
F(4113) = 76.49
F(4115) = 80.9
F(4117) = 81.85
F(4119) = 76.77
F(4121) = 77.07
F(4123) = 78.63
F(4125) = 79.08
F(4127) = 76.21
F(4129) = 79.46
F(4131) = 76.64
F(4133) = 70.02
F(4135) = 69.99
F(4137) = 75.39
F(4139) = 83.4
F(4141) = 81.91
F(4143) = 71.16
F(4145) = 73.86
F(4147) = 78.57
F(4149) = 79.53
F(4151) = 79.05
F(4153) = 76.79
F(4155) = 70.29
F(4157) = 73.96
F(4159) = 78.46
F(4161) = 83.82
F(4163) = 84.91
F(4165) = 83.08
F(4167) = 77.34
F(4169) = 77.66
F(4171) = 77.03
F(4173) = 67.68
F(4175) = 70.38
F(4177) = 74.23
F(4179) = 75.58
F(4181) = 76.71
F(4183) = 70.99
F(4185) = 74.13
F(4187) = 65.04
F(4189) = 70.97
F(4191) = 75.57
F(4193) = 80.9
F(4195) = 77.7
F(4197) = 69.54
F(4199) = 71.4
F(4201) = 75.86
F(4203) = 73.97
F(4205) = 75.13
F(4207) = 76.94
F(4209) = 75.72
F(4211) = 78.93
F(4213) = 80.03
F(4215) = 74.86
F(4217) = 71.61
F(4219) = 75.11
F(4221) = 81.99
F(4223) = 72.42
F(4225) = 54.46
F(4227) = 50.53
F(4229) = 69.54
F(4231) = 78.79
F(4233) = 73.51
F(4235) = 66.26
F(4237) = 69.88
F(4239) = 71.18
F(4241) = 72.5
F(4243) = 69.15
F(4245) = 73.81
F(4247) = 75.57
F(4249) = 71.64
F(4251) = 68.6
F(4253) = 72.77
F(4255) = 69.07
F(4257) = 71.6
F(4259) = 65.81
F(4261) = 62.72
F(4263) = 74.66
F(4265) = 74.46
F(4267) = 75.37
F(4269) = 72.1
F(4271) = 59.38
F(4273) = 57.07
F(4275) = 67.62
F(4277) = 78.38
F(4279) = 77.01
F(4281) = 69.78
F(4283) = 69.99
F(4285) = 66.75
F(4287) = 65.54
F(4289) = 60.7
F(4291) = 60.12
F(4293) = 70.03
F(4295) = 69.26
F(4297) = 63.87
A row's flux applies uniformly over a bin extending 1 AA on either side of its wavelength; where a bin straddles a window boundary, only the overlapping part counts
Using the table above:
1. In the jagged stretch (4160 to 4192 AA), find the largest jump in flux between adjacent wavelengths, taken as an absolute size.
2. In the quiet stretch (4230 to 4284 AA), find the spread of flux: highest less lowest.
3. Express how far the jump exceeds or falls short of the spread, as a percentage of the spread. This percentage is -57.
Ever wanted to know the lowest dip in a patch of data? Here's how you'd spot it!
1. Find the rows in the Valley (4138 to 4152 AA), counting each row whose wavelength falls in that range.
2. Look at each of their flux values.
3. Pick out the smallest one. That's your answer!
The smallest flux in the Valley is 71.16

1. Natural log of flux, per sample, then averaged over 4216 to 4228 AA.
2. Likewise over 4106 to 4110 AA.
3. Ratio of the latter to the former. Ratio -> 1.00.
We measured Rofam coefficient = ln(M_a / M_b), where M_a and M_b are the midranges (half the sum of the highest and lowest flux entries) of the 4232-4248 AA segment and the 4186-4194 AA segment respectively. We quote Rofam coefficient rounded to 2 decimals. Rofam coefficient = -0.03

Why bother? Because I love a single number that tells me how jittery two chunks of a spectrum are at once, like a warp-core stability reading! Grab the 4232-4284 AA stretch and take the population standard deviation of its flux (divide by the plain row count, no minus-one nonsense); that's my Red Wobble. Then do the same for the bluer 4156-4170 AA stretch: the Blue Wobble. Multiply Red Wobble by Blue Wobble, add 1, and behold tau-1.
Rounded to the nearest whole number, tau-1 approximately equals 20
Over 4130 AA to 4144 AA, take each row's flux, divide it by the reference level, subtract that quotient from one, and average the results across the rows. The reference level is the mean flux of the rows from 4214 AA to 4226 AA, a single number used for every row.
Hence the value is -0.052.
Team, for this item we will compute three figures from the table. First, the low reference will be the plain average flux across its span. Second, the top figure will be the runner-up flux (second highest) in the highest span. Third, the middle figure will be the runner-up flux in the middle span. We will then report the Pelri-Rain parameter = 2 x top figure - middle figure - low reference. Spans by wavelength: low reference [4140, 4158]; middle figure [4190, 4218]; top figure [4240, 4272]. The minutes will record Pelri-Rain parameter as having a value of -5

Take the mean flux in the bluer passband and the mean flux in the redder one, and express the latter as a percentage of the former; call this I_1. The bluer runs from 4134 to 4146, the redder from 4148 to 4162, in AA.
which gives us 102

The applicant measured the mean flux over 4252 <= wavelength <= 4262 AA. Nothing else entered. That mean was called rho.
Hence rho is 68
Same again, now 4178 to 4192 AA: 73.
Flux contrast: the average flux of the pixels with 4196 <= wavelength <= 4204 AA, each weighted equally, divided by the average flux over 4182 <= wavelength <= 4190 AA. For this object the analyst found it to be 1.03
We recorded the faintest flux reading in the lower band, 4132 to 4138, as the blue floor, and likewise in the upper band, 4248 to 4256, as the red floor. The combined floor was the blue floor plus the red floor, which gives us 139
